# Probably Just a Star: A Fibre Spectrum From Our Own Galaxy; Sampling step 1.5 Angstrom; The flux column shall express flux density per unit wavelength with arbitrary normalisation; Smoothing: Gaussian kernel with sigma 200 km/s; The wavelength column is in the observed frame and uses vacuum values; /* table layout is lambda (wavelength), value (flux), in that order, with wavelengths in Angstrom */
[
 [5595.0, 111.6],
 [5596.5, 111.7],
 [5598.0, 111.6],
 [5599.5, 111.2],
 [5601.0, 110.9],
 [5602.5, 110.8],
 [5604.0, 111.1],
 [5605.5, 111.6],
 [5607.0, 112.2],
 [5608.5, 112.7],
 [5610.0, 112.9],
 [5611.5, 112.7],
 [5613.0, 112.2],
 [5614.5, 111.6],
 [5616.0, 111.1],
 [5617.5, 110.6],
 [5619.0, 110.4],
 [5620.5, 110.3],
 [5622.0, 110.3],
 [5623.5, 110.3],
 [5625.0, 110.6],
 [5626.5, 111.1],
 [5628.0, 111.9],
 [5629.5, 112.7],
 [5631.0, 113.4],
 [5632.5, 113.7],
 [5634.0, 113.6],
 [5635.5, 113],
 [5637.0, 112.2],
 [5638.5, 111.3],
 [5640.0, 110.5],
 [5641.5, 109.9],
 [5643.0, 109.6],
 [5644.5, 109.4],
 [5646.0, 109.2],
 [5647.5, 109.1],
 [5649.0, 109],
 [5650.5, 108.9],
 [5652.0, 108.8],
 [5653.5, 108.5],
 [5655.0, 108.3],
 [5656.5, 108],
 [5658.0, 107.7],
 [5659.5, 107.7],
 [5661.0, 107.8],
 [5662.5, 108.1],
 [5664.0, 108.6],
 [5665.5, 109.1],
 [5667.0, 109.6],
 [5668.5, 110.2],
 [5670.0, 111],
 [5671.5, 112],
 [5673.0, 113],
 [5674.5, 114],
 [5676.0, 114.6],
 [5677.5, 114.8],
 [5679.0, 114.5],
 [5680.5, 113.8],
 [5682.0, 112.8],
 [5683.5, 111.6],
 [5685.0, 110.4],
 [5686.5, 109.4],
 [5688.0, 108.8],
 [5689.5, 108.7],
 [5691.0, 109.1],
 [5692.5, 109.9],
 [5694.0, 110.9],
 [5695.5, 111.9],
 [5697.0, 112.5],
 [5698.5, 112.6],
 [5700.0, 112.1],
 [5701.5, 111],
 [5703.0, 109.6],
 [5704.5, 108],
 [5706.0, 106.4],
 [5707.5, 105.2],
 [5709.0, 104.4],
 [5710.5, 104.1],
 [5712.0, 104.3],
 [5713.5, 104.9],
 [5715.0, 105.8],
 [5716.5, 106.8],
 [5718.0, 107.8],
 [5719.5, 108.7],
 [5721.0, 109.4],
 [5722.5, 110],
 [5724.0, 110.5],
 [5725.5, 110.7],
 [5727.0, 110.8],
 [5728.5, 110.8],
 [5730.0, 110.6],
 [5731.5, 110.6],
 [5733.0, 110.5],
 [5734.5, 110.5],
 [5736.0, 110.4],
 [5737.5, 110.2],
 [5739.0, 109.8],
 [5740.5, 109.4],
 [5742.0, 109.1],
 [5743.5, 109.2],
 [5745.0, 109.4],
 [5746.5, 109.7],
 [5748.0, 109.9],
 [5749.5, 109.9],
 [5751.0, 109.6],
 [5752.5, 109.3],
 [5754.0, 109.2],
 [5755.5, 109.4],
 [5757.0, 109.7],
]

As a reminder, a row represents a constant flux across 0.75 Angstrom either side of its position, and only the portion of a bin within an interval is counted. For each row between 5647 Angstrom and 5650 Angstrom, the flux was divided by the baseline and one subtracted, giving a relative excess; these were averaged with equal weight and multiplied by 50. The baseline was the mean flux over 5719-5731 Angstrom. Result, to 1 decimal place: -0.5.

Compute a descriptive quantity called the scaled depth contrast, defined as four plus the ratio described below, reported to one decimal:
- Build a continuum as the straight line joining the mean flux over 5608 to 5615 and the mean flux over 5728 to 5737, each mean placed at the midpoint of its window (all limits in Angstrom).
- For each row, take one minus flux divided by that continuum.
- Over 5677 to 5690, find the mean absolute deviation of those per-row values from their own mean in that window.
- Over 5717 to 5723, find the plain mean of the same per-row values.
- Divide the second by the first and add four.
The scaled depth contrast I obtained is 4.9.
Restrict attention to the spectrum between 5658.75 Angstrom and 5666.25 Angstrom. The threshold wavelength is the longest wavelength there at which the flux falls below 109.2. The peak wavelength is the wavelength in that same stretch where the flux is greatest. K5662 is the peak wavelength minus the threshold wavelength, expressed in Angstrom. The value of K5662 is 0.0 Angstrom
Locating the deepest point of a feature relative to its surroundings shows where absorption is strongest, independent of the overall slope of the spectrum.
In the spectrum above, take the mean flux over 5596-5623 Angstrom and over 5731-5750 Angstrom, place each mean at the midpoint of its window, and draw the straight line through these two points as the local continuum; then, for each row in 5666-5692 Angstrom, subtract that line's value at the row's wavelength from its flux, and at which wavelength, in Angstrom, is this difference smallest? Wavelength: 5689.5 Angstrom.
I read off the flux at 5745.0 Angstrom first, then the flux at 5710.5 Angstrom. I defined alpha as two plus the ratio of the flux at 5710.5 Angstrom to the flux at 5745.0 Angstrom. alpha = 2.95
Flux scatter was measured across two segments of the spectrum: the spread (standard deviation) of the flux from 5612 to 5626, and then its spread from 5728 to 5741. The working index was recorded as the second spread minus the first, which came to -0.2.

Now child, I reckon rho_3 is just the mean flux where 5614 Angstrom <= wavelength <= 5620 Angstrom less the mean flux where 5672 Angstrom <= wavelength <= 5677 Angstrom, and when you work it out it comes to -2.9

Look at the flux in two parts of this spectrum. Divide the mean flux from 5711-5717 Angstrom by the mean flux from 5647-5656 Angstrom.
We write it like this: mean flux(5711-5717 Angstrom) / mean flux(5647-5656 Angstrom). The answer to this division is 0.97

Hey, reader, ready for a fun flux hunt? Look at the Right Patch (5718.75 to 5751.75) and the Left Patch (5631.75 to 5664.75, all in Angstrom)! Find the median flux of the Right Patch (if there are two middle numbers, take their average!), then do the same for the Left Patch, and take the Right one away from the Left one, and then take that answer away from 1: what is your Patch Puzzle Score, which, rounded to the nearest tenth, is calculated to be 1.9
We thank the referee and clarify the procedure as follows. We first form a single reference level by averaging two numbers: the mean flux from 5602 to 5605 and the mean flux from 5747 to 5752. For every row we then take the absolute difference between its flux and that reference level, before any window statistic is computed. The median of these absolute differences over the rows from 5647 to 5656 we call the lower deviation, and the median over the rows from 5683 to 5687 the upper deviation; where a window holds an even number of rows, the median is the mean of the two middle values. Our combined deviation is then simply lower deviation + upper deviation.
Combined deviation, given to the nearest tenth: 2.5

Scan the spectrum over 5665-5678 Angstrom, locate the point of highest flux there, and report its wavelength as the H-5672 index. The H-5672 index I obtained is 5677.5 Angstrom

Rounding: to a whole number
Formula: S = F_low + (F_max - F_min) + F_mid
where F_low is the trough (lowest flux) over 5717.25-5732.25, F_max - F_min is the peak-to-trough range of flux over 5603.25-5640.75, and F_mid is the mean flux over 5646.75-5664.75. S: 220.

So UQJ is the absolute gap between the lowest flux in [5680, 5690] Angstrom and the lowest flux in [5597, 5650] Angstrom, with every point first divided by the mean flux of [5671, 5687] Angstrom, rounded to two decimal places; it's 0.00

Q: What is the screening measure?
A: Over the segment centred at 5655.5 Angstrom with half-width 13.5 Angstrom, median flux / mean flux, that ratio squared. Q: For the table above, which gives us 1.002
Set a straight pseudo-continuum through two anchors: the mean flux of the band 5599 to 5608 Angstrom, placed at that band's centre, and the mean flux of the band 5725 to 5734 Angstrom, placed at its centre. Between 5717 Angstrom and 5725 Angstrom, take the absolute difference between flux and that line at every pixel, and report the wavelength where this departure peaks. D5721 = 5718.0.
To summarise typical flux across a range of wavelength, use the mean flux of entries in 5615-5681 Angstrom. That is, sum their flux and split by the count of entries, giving 111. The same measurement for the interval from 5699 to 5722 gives 107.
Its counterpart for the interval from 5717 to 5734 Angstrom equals 110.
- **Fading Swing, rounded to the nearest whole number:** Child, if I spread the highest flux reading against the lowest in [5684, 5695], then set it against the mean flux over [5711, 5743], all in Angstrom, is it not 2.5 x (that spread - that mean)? -267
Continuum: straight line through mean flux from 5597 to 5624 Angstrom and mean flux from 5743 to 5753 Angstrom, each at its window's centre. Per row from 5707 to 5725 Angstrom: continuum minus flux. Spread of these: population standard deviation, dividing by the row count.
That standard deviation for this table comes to 2.3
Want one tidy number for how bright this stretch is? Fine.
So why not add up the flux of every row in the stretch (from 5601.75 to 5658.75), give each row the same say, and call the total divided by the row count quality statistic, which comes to 111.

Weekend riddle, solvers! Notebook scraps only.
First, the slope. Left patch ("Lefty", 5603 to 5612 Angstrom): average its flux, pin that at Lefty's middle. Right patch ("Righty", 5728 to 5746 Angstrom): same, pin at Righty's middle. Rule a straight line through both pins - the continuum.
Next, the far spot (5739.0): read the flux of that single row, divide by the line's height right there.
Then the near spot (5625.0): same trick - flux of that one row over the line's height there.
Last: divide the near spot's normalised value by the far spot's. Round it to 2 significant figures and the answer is 0.99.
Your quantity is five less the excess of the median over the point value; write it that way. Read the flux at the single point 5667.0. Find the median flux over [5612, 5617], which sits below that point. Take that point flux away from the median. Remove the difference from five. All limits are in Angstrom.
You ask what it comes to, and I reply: 3.0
